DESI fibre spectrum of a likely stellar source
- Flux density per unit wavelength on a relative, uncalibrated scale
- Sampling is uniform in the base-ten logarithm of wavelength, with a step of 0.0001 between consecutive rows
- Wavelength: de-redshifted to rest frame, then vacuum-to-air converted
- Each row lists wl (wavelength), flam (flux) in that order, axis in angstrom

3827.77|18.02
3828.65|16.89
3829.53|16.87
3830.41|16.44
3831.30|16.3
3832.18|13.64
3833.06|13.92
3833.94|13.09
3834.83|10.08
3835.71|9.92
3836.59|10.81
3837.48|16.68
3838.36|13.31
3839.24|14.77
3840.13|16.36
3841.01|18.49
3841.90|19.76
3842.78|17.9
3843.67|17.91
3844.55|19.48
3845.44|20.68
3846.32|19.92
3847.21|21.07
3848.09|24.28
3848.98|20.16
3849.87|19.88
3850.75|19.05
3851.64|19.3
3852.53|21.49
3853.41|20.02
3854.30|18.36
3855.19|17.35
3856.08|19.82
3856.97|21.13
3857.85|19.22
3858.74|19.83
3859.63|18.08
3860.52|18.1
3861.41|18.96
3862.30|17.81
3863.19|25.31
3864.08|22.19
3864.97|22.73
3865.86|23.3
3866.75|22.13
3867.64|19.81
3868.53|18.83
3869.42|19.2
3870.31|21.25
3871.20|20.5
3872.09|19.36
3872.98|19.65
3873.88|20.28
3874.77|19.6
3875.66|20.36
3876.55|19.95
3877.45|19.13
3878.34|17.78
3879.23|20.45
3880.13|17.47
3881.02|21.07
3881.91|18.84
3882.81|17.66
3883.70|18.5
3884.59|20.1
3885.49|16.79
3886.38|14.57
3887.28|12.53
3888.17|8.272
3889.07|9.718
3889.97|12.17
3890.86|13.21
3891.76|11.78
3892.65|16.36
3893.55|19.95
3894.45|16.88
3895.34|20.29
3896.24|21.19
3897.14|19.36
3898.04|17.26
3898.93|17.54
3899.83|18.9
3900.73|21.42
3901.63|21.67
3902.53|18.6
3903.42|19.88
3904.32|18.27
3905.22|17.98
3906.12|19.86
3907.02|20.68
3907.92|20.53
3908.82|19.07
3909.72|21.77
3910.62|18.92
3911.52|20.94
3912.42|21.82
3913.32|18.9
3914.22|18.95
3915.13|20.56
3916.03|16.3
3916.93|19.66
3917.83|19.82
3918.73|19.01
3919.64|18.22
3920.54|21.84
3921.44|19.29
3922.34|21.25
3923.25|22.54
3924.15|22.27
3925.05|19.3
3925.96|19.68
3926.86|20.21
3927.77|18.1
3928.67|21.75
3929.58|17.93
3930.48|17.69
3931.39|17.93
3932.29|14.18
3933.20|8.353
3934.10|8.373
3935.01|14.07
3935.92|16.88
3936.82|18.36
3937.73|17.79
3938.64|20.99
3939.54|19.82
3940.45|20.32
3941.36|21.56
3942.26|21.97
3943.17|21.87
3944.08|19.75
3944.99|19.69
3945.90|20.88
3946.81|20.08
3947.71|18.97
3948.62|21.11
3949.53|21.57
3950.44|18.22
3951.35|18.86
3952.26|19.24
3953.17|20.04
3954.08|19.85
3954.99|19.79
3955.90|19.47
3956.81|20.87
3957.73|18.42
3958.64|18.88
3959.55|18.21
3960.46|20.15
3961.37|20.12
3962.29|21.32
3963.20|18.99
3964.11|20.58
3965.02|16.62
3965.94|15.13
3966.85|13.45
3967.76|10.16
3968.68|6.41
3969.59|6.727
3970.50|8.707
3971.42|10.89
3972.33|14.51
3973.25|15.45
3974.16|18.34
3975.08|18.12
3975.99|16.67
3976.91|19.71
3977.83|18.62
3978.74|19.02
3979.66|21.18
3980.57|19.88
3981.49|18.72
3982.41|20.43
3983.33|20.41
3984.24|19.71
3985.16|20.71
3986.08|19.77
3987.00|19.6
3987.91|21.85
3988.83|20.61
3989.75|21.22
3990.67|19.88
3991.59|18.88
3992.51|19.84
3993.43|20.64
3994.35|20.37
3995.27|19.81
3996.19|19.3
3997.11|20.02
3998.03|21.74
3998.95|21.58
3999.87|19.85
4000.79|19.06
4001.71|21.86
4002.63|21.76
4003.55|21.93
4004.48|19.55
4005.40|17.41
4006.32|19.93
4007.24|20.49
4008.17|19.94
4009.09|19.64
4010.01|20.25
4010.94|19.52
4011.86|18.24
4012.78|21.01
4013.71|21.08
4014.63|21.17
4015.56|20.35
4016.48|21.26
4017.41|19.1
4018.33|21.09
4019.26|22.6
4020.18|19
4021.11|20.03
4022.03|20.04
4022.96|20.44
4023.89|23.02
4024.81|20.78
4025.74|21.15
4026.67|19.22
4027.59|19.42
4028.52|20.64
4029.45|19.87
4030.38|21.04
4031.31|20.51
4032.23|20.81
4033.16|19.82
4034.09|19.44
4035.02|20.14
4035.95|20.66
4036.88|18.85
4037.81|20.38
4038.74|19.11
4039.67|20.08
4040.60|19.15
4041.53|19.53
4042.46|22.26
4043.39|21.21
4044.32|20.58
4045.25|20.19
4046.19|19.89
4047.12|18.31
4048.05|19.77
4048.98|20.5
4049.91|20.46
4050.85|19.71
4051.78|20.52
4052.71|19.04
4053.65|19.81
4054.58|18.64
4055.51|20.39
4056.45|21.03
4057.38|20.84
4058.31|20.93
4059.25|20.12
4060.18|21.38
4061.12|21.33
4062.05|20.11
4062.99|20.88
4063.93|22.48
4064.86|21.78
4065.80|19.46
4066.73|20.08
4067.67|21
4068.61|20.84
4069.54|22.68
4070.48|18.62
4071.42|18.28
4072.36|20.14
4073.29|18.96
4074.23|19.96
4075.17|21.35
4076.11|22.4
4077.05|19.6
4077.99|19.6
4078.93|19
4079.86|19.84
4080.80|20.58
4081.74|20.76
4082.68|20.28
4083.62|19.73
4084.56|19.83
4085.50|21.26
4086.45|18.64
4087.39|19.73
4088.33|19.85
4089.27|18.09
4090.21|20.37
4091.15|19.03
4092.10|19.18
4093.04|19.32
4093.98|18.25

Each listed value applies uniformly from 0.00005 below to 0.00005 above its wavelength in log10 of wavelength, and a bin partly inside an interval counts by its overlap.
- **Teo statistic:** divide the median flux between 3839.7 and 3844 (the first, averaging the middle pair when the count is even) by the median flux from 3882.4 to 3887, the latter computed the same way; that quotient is 1.01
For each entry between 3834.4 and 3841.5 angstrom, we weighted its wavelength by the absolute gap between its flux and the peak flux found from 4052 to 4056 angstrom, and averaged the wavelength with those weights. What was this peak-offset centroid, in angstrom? 3837.1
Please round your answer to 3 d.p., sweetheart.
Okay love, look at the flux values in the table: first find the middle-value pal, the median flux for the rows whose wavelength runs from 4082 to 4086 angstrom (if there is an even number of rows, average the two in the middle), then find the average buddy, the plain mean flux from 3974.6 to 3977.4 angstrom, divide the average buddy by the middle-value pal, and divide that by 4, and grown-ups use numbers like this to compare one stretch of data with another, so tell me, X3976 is 0.226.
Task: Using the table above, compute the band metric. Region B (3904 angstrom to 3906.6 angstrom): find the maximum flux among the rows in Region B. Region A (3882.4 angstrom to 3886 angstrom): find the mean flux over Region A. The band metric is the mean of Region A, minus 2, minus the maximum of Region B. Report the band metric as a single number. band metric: -3.6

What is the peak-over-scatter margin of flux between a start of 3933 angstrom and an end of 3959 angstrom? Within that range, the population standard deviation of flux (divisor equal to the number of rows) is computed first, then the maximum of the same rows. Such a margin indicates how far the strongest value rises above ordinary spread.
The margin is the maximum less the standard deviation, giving 18.7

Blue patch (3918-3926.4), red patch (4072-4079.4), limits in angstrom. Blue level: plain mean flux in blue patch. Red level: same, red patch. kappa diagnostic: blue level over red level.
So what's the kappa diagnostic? 1.01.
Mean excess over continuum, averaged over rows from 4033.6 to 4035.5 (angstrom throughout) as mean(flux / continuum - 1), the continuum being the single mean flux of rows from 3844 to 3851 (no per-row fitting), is -0.038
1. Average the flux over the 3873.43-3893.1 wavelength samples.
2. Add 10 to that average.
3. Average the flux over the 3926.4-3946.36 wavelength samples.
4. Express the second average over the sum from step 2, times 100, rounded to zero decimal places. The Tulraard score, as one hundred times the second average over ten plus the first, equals 68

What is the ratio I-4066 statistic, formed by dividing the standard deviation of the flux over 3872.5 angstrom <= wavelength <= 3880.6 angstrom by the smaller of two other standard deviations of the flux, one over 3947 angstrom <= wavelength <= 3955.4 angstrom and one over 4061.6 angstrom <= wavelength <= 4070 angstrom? 1.0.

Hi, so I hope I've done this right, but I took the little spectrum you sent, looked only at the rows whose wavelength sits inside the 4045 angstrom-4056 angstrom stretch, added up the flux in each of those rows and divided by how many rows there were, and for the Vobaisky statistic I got 19.8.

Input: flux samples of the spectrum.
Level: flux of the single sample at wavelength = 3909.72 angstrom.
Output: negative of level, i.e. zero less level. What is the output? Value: -21.8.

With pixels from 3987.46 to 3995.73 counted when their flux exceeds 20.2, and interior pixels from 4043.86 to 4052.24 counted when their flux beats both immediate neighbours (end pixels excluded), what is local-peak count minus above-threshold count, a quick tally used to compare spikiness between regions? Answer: -4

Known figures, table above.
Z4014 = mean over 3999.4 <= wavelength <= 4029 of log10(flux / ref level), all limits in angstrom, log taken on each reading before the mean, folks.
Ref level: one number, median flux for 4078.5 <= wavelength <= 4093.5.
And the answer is 0.011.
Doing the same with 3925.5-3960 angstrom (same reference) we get -0.032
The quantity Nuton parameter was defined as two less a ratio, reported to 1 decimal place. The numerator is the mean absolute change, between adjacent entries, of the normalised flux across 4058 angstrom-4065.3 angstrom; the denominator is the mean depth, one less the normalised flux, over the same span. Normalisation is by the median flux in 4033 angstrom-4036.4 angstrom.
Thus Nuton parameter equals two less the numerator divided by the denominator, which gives 2.8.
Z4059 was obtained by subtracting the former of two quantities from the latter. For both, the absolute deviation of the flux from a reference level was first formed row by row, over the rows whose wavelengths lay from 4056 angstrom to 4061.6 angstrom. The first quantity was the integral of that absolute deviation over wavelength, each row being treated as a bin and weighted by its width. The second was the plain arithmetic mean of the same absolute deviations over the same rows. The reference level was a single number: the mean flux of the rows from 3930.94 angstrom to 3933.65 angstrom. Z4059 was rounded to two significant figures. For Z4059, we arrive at -34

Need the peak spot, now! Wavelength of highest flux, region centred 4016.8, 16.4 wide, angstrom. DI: 4023.89 angstrom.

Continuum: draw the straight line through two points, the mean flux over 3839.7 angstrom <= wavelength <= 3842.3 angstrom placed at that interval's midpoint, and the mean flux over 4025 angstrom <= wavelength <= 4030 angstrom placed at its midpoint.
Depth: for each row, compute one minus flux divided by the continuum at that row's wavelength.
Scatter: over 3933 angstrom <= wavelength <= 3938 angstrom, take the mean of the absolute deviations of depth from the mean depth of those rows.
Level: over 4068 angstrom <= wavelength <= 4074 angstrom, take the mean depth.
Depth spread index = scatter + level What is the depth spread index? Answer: 0.22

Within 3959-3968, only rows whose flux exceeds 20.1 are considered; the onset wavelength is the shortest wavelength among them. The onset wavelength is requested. 3960.46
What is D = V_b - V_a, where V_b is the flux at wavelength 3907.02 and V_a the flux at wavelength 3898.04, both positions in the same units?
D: 3.4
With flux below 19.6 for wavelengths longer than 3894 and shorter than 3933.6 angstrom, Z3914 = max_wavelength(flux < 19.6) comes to 3933.20 angstrom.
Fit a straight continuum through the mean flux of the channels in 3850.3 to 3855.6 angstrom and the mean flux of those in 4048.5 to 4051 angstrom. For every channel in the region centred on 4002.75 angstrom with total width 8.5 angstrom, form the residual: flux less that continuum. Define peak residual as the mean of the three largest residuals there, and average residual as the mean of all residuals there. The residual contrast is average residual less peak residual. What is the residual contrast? -1.52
